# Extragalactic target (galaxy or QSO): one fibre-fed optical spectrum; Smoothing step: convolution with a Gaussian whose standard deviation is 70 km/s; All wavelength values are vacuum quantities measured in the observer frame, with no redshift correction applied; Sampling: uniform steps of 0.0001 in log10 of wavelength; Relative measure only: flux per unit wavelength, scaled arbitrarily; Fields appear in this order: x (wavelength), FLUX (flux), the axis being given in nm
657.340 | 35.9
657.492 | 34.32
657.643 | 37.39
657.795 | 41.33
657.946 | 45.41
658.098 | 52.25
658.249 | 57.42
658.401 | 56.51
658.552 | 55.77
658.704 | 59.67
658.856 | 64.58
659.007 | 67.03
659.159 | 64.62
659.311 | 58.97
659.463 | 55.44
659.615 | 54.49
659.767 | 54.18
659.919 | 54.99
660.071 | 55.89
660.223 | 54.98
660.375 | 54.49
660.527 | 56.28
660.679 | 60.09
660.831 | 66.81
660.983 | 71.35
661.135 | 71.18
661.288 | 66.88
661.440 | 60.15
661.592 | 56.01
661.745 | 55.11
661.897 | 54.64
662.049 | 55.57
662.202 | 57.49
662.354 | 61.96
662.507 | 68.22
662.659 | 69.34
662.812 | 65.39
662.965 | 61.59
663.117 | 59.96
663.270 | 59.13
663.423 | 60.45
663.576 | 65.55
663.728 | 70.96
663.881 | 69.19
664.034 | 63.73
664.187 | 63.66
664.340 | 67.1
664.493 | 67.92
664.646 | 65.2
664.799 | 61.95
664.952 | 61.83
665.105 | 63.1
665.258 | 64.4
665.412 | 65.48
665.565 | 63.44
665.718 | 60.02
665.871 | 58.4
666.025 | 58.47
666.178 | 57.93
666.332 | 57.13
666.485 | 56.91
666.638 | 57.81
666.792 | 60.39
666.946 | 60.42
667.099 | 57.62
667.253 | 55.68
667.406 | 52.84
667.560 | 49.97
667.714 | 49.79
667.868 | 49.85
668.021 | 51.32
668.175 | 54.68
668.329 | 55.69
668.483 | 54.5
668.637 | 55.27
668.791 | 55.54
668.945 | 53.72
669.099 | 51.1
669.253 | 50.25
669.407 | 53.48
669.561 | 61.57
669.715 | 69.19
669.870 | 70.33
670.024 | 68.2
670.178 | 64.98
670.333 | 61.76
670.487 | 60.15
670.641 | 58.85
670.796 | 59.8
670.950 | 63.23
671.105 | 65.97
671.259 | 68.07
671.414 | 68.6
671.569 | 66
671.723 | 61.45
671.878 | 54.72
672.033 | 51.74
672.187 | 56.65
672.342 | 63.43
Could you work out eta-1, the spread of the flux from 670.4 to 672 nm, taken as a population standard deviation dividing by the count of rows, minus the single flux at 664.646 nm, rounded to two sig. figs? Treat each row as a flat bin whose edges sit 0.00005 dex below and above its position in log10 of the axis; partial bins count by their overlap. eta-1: -61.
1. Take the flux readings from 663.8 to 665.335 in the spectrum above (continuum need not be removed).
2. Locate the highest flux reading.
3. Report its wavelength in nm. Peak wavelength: 663.881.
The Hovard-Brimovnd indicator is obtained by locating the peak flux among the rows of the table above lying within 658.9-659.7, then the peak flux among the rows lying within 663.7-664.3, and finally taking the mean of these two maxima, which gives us 69.0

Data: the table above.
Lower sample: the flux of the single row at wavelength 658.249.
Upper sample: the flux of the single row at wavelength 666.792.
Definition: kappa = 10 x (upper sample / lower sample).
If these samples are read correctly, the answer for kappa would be 10.5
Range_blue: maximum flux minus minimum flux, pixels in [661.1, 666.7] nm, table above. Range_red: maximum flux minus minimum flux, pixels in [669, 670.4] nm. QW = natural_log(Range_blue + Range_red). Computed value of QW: 3.60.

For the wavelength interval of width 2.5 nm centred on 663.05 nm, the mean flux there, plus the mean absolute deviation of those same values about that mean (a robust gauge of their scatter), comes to 67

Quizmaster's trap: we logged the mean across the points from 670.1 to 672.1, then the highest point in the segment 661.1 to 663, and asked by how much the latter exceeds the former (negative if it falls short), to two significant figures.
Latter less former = 9.2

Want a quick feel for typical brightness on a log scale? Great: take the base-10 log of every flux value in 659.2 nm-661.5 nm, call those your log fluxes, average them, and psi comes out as 1.774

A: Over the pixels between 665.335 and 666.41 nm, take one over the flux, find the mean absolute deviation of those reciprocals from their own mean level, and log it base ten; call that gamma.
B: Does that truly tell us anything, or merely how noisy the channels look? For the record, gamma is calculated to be -3.2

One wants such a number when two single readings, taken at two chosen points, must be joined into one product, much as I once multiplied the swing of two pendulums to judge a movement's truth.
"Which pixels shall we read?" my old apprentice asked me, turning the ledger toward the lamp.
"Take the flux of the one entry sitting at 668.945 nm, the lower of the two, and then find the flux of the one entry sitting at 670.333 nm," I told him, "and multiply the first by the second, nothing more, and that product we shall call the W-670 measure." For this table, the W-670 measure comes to 3318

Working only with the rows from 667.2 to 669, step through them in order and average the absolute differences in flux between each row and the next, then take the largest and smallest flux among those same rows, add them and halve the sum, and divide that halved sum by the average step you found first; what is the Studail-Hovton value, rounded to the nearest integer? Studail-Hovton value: 37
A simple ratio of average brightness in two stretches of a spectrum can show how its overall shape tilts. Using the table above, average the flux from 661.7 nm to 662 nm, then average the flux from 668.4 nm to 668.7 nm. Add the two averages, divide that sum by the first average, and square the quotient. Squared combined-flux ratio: 4.0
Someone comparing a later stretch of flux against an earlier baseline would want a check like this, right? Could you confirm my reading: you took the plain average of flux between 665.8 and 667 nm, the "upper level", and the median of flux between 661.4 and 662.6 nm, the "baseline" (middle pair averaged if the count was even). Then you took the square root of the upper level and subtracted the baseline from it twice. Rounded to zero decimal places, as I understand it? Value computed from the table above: -106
